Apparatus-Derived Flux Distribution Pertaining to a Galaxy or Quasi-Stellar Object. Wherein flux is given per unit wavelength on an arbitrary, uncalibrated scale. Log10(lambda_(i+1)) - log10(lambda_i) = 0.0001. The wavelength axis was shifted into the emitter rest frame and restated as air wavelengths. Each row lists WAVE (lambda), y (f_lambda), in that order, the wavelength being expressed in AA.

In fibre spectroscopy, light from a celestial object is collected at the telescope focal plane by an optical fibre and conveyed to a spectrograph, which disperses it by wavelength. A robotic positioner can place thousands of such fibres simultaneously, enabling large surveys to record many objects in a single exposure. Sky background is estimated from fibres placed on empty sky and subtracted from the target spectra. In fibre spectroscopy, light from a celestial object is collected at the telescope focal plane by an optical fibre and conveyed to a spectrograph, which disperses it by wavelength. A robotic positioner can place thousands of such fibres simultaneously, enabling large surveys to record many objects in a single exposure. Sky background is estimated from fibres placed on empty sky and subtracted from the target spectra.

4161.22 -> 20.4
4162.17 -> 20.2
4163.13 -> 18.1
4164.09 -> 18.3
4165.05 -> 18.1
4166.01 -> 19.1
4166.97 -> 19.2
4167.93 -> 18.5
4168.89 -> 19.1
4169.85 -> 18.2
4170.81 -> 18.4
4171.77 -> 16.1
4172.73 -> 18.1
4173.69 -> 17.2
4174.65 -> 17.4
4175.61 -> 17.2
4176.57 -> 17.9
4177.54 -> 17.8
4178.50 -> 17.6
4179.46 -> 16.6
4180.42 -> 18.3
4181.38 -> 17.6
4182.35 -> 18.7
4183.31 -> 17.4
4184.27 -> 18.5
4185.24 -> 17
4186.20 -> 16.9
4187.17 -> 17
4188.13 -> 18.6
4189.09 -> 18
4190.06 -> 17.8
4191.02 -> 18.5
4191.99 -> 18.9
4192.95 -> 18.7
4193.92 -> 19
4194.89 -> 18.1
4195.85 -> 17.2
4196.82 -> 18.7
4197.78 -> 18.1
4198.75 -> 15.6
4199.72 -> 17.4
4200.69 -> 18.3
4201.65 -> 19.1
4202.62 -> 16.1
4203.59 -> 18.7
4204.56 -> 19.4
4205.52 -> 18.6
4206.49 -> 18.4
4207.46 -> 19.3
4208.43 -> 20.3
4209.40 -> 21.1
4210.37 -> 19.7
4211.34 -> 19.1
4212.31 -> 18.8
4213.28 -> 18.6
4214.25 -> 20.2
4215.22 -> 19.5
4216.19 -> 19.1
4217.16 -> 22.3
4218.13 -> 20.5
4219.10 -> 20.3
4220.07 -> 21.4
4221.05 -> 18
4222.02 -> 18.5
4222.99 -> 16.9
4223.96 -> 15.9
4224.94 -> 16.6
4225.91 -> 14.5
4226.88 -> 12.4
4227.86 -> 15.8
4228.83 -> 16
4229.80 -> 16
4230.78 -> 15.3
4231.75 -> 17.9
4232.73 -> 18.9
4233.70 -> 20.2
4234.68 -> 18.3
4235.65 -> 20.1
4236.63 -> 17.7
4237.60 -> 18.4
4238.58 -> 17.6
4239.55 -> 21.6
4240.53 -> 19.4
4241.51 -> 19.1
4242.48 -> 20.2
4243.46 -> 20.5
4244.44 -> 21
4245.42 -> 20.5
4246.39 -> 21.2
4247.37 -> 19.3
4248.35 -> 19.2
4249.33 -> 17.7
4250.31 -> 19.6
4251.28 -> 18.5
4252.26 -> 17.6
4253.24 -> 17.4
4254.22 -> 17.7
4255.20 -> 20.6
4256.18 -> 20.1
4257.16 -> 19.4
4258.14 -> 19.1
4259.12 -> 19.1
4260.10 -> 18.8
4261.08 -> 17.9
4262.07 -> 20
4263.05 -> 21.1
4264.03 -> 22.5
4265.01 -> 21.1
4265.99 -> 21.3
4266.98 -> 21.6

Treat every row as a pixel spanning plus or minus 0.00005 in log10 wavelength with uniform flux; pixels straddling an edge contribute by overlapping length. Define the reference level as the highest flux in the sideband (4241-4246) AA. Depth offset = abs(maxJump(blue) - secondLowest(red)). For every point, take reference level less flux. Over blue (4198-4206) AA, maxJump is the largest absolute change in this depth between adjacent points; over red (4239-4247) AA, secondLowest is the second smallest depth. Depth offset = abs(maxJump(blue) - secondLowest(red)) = 3.2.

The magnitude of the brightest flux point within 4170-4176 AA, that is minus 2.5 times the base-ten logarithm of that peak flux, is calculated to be -3.16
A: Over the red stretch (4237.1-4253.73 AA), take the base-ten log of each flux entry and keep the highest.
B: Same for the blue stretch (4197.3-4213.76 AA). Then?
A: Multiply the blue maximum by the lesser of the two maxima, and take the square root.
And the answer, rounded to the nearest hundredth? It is 1.32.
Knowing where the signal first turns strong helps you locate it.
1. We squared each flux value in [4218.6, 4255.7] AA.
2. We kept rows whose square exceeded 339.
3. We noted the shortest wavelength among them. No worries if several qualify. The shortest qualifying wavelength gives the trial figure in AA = 4219.10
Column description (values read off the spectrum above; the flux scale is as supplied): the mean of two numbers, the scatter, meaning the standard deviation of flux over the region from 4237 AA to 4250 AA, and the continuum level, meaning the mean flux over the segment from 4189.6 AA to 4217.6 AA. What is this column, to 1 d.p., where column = 10.0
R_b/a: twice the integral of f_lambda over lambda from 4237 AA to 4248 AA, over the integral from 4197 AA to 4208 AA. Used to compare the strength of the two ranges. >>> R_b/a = 2.2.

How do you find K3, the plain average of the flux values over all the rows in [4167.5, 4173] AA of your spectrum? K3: 18.1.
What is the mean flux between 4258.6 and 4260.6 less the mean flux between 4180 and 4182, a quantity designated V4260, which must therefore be 1.0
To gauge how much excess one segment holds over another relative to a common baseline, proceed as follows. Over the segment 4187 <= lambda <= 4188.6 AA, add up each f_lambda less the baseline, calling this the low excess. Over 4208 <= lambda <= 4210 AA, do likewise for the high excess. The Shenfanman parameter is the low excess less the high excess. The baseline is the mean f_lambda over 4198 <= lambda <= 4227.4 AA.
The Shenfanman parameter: -5.8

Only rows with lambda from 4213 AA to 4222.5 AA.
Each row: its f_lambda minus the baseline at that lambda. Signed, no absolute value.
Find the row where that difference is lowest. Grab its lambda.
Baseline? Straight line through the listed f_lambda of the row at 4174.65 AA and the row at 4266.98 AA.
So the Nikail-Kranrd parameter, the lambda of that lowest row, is 4221.05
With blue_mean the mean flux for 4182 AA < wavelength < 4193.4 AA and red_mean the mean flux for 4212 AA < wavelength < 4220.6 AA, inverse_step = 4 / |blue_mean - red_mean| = 1.9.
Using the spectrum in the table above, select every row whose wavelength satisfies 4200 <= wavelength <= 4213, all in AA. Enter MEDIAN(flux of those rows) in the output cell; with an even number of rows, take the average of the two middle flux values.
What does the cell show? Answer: 19.1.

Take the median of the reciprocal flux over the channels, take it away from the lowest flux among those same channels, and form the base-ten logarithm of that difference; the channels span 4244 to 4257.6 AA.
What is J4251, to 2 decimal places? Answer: 1.24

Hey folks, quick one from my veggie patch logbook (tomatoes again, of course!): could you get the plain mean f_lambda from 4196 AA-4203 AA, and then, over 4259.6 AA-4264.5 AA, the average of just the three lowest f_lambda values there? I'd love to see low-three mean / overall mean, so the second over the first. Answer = 1.07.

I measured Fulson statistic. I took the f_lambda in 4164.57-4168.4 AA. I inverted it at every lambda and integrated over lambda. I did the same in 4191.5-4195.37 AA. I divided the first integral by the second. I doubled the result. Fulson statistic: 1.98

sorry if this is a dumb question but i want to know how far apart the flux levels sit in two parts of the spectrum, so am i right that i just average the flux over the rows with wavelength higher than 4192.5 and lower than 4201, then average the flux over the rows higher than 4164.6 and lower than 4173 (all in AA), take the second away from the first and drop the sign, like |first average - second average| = 0.4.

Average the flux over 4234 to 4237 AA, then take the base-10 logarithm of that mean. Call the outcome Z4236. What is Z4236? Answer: 1.27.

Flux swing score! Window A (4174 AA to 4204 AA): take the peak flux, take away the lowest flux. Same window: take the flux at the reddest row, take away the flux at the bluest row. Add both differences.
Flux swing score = 5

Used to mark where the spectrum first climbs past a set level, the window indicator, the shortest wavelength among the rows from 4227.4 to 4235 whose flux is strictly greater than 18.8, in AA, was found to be 4232.73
